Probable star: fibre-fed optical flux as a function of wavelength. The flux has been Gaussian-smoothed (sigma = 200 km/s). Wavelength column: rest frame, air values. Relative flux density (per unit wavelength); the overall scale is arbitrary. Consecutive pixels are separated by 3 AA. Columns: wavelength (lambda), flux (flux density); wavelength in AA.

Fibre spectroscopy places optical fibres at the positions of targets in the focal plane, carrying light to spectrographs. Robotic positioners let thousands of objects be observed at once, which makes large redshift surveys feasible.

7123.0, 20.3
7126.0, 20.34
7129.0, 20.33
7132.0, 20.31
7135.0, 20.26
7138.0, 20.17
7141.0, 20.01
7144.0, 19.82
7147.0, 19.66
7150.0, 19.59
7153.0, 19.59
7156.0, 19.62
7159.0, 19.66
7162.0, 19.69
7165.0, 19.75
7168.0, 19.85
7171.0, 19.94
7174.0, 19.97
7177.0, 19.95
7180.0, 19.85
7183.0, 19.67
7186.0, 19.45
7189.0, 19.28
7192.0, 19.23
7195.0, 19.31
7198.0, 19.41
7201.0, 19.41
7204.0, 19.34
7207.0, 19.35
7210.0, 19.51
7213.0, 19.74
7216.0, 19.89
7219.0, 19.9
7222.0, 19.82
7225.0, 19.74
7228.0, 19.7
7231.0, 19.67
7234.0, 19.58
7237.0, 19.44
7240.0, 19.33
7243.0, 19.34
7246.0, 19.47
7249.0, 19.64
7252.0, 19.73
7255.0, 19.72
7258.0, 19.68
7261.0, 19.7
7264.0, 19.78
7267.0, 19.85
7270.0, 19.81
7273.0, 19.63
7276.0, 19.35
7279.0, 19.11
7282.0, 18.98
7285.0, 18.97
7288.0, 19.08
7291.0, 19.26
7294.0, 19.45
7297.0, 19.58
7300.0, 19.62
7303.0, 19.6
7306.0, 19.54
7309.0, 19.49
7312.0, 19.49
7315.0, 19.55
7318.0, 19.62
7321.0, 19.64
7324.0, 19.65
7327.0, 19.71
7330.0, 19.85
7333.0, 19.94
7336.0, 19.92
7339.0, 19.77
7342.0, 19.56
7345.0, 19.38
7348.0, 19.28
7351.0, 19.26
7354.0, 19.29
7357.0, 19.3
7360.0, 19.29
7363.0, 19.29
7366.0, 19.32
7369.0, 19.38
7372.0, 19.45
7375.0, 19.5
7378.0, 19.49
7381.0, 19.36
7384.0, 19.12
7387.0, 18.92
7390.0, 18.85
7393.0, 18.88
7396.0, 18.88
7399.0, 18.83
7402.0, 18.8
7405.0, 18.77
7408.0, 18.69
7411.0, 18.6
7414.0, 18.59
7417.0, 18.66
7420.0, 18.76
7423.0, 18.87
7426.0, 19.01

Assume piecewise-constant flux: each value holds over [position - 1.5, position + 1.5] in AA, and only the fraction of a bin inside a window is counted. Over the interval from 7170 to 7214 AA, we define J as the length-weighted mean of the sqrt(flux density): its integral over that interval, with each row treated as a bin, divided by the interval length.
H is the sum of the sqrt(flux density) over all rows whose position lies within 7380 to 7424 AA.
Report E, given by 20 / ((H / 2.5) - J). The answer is 0.925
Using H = 65.1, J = 4.42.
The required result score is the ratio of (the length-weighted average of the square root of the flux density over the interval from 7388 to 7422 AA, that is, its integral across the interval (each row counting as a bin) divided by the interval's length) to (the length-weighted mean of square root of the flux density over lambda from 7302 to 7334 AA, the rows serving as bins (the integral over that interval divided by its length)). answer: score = 0.977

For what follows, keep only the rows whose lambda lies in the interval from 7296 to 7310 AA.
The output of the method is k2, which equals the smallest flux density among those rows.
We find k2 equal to 19.49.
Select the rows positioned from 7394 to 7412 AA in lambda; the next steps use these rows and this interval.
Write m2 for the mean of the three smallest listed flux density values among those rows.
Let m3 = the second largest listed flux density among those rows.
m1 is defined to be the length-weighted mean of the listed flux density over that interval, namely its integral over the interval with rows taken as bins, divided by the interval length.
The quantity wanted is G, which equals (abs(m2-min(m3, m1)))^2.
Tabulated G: 0.007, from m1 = 18.8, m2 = 18.7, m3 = 18.83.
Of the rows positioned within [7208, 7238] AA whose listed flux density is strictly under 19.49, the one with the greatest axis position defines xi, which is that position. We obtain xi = 7237.0 AA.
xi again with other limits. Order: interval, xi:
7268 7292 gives 7291.0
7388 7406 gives 7405.0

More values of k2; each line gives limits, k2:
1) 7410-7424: 18.59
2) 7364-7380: 19.32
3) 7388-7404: 18.8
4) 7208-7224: 19.51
